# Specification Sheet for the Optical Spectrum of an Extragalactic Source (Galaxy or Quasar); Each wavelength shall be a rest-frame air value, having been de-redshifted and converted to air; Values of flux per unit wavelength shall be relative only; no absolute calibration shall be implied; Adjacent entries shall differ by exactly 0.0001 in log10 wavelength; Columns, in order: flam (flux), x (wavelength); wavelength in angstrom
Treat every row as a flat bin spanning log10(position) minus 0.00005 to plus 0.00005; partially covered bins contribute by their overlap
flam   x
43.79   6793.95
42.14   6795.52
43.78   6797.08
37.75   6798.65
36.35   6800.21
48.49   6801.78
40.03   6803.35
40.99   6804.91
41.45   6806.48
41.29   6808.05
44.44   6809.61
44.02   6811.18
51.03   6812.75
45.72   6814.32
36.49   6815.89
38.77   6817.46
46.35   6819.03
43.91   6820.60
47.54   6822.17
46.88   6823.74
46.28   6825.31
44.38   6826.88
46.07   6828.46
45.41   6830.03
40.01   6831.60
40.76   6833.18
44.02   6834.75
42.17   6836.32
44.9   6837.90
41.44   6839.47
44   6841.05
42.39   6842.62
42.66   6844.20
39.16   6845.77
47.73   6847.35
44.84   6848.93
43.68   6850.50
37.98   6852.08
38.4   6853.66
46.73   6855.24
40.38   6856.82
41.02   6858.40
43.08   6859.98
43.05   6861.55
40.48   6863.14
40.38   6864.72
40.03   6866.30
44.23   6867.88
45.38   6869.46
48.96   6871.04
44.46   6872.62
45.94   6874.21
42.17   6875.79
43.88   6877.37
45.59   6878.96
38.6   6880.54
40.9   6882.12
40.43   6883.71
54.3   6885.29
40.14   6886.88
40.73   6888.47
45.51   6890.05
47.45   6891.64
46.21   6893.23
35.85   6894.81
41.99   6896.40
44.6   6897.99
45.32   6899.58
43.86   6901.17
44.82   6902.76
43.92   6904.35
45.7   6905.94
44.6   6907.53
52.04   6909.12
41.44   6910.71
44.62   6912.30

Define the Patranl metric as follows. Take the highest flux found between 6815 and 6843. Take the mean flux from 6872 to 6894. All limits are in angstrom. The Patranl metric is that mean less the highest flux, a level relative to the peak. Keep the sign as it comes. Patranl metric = -3.5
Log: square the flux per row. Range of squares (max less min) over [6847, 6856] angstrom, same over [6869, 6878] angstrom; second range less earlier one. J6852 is -217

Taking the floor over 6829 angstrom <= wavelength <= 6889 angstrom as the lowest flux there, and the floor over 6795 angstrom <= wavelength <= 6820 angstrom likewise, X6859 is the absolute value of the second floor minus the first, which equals 1.6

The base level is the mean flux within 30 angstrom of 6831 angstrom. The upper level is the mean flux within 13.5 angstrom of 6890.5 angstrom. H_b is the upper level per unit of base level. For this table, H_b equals 1.01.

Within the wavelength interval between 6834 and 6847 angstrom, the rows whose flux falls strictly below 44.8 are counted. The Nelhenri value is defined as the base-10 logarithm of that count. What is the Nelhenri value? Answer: 0.85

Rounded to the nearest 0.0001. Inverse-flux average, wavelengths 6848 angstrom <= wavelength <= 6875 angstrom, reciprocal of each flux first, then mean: 0.0234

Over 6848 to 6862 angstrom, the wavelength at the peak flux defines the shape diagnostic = 6855.24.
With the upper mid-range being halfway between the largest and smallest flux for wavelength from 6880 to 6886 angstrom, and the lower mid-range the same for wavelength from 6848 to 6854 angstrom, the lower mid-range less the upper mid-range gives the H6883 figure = -5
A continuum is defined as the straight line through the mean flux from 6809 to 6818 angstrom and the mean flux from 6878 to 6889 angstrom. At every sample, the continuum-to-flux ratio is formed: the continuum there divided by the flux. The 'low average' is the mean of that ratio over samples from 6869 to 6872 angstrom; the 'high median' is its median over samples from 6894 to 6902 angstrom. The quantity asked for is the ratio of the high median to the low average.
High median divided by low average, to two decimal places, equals 1.07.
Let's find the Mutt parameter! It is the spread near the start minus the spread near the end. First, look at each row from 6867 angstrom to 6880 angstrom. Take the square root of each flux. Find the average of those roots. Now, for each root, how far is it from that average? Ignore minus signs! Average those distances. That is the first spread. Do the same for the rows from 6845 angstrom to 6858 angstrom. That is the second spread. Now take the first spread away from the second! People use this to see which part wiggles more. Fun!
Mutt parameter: 0.16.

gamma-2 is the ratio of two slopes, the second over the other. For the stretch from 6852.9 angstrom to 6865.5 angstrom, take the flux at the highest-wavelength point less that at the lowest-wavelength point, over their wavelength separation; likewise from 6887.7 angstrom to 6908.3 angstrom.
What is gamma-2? 1.1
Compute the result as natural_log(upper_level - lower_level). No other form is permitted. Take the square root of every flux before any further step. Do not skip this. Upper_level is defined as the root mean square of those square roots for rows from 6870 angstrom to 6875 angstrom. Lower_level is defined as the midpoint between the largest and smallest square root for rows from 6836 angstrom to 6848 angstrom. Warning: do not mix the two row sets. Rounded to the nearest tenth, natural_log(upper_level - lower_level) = -1.5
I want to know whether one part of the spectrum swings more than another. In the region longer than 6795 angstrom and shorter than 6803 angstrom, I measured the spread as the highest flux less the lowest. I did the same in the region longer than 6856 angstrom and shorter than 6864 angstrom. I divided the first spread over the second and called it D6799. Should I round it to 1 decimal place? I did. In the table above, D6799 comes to 4.5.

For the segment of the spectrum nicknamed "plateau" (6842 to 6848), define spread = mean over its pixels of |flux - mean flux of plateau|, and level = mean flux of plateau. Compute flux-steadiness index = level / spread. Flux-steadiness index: 18.1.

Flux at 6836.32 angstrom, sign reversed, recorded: -42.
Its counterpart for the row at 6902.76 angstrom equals -45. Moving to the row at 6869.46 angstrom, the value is -45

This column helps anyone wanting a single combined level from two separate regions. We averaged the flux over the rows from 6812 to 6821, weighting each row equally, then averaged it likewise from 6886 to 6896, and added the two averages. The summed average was 86.4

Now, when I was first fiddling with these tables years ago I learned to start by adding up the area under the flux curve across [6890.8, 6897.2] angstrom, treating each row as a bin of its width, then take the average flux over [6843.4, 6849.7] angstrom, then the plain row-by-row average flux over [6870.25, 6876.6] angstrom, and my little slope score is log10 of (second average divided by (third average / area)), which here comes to 2.42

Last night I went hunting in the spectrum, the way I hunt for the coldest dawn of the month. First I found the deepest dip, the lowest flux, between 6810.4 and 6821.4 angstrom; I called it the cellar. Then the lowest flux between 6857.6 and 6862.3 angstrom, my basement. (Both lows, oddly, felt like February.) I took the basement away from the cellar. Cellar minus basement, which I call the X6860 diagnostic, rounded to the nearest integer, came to -5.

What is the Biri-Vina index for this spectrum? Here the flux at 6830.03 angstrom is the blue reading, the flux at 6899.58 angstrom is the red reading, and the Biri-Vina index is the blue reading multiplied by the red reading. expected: 2058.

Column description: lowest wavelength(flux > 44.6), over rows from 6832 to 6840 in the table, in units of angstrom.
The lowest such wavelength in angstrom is 6837.90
